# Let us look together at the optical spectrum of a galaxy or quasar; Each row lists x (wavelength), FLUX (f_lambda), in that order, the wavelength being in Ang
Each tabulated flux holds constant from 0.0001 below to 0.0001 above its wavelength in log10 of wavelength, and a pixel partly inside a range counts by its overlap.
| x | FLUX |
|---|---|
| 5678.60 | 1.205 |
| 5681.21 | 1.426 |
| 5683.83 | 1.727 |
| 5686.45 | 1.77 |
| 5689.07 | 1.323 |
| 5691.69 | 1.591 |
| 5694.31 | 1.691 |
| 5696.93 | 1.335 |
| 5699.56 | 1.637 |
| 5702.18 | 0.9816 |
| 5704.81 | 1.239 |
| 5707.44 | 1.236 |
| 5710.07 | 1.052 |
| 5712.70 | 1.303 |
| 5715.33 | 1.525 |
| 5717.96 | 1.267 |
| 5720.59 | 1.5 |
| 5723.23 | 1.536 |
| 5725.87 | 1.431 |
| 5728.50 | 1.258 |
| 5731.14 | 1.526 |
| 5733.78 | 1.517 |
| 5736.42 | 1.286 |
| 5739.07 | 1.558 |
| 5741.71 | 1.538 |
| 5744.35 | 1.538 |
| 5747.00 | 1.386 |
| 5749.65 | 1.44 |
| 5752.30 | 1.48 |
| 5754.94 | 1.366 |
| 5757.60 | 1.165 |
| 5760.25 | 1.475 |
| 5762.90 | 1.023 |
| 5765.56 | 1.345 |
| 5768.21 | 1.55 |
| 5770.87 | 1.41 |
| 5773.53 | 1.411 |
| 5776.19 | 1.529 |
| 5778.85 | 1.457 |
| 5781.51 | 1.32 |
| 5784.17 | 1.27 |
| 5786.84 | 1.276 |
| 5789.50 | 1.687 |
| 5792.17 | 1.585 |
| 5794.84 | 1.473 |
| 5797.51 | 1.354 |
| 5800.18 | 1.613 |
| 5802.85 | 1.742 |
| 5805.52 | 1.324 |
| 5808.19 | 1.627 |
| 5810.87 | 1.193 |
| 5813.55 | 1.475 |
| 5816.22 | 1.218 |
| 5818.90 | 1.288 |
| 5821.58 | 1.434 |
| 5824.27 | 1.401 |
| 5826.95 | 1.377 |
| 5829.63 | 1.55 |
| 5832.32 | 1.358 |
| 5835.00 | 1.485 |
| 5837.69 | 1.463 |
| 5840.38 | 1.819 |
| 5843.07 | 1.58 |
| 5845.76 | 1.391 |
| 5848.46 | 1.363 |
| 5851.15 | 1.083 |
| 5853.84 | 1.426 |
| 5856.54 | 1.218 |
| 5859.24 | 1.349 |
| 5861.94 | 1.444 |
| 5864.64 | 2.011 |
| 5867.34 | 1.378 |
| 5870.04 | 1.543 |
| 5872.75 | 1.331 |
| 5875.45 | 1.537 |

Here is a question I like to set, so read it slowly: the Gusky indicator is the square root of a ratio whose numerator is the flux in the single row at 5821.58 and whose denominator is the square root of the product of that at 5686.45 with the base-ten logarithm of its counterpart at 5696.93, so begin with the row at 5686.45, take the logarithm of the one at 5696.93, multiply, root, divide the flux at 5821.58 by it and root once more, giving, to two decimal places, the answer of 1.74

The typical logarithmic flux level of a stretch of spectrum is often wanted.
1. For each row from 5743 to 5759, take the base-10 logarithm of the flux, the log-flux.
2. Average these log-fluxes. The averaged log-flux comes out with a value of 0.143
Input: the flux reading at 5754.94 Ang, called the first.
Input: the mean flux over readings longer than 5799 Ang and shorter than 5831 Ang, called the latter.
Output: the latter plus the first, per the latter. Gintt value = 1.95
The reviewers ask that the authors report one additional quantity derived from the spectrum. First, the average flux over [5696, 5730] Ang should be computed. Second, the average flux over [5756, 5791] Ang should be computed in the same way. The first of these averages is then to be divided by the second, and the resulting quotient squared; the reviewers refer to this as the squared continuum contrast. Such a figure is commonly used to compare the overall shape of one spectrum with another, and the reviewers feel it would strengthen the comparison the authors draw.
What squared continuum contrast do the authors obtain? 0.93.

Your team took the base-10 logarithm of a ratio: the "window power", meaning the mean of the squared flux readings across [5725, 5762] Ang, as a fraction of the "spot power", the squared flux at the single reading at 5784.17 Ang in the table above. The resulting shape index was 0.10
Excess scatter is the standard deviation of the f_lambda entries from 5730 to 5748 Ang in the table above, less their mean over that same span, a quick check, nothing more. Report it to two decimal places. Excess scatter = -1.38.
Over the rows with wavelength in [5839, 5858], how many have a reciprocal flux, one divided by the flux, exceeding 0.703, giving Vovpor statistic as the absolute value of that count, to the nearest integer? 4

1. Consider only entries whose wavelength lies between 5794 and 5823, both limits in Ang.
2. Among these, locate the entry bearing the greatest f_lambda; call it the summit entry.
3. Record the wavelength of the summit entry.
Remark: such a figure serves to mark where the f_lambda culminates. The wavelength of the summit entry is 5802.85 Ang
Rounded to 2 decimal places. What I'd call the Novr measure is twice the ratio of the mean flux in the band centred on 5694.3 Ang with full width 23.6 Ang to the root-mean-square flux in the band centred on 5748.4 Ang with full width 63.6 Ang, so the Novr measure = 2.08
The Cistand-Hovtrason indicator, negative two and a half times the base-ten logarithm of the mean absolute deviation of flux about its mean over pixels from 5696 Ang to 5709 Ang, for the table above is 1.99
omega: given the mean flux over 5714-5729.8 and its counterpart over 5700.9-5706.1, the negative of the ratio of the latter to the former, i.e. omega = -0.78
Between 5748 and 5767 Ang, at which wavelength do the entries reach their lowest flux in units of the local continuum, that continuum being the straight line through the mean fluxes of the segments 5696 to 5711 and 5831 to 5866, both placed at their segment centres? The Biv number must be 5762.90 Ang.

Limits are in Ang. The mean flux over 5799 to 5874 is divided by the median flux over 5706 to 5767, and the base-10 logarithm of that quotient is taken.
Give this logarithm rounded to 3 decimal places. 0.004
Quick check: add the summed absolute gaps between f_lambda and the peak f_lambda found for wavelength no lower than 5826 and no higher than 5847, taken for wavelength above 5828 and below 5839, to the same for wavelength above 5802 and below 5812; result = 2.8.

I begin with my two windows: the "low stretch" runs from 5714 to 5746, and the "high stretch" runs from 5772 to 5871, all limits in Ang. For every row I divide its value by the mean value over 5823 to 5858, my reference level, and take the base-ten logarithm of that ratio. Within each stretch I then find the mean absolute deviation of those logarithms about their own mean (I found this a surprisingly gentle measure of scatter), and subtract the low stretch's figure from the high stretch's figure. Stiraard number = 0.0098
